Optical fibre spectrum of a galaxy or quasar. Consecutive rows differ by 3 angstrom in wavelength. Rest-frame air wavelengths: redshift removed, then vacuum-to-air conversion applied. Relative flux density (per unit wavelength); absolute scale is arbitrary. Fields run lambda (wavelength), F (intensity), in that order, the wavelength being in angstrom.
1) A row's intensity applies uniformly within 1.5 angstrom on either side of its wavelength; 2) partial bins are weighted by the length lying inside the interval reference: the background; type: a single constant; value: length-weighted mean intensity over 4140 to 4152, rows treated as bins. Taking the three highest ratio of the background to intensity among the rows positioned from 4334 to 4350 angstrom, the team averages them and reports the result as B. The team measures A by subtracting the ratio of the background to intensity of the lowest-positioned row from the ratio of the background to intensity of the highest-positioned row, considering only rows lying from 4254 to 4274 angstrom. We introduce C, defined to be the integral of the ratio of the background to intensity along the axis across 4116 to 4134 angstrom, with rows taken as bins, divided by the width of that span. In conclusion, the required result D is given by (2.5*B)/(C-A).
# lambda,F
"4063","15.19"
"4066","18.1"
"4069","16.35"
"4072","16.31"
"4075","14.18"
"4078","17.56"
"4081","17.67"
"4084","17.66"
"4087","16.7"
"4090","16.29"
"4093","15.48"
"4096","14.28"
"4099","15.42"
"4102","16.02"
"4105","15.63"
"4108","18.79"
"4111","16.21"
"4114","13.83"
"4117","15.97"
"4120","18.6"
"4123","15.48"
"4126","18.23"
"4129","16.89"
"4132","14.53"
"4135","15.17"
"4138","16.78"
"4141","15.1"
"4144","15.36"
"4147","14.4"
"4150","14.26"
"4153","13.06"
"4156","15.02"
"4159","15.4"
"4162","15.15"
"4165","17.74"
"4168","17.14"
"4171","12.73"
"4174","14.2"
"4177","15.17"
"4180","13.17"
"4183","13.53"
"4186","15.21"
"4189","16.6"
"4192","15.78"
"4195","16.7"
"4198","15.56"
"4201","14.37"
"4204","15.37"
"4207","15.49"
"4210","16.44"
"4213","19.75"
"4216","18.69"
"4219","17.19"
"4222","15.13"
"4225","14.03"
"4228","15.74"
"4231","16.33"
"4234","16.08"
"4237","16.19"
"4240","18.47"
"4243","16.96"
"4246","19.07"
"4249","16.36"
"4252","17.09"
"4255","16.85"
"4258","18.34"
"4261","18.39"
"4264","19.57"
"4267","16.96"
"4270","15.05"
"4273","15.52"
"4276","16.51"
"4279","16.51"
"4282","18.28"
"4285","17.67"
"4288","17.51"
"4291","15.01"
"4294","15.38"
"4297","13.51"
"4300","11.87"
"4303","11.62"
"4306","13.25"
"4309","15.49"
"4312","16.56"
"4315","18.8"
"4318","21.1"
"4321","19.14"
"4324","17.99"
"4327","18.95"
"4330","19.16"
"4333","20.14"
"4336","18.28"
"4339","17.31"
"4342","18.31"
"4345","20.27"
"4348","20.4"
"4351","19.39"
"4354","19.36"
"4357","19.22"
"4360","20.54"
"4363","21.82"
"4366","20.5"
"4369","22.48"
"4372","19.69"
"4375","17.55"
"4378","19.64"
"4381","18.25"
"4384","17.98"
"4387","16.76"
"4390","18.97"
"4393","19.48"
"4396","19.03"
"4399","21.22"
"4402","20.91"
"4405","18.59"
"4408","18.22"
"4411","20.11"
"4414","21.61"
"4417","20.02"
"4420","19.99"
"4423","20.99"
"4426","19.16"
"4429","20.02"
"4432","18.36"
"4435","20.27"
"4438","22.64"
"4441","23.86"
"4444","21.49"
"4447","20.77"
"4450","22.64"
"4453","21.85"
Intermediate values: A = 0.07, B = 0.82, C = 0.89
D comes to 2.5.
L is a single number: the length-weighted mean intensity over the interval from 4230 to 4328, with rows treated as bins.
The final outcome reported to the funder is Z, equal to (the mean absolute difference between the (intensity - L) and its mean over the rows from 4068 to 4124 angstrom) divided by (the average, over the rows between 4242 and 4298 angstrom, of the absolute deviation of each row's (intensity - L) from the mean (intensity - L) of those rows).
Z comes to 0.88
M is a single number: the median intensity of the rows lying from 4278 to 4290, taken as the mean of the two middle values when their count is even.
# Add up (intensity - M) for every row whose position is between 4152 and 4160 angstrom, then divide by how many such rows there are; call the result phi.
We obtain -3.1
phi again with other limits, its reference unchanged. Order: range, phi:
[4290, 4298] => -3.0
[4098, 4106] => -1.9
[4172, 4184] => -3.6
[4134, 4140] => -1.6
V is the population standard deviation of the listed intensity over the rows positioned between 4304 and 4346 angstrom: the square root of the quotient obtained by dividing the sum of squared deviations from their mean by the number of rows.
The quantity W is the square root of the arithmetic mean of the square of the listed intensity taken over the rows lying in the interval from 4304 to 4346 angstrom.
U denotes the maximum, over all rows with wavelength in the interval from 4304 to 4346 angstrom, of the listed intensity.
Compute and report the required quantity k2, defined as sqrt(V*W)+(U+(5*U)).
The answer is 133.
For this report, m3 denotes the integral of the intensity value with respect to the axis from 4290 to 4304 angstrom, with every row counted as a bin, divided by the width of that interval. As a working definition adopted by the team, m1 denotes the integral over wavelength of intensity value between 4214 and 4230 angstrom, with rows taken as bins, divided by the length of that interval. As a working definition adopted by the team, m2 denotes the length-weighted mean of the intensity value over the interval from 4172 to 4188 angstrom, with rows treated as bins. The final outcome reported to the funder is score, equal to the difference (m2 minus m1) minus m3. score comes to -15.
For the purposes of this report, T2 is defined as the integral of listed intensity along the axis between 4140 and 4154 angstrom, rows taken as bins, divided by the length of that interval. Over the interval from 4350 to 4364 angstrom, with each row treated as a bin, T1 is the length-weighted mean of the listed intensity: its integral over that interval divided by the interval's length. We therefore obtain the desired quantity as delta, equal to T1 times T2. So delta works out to 290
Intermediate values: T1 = 20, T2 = 14.5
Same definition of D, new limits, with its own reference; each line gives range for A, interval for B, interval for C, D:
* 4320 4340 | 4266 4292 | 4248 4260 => 3.1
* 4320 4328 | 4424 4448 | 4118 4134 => 2.2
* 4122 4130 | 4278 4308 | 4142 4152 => 2.8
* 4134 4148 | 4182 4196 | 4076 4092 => 3.1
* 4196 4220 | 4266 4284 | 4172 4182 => 2.1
